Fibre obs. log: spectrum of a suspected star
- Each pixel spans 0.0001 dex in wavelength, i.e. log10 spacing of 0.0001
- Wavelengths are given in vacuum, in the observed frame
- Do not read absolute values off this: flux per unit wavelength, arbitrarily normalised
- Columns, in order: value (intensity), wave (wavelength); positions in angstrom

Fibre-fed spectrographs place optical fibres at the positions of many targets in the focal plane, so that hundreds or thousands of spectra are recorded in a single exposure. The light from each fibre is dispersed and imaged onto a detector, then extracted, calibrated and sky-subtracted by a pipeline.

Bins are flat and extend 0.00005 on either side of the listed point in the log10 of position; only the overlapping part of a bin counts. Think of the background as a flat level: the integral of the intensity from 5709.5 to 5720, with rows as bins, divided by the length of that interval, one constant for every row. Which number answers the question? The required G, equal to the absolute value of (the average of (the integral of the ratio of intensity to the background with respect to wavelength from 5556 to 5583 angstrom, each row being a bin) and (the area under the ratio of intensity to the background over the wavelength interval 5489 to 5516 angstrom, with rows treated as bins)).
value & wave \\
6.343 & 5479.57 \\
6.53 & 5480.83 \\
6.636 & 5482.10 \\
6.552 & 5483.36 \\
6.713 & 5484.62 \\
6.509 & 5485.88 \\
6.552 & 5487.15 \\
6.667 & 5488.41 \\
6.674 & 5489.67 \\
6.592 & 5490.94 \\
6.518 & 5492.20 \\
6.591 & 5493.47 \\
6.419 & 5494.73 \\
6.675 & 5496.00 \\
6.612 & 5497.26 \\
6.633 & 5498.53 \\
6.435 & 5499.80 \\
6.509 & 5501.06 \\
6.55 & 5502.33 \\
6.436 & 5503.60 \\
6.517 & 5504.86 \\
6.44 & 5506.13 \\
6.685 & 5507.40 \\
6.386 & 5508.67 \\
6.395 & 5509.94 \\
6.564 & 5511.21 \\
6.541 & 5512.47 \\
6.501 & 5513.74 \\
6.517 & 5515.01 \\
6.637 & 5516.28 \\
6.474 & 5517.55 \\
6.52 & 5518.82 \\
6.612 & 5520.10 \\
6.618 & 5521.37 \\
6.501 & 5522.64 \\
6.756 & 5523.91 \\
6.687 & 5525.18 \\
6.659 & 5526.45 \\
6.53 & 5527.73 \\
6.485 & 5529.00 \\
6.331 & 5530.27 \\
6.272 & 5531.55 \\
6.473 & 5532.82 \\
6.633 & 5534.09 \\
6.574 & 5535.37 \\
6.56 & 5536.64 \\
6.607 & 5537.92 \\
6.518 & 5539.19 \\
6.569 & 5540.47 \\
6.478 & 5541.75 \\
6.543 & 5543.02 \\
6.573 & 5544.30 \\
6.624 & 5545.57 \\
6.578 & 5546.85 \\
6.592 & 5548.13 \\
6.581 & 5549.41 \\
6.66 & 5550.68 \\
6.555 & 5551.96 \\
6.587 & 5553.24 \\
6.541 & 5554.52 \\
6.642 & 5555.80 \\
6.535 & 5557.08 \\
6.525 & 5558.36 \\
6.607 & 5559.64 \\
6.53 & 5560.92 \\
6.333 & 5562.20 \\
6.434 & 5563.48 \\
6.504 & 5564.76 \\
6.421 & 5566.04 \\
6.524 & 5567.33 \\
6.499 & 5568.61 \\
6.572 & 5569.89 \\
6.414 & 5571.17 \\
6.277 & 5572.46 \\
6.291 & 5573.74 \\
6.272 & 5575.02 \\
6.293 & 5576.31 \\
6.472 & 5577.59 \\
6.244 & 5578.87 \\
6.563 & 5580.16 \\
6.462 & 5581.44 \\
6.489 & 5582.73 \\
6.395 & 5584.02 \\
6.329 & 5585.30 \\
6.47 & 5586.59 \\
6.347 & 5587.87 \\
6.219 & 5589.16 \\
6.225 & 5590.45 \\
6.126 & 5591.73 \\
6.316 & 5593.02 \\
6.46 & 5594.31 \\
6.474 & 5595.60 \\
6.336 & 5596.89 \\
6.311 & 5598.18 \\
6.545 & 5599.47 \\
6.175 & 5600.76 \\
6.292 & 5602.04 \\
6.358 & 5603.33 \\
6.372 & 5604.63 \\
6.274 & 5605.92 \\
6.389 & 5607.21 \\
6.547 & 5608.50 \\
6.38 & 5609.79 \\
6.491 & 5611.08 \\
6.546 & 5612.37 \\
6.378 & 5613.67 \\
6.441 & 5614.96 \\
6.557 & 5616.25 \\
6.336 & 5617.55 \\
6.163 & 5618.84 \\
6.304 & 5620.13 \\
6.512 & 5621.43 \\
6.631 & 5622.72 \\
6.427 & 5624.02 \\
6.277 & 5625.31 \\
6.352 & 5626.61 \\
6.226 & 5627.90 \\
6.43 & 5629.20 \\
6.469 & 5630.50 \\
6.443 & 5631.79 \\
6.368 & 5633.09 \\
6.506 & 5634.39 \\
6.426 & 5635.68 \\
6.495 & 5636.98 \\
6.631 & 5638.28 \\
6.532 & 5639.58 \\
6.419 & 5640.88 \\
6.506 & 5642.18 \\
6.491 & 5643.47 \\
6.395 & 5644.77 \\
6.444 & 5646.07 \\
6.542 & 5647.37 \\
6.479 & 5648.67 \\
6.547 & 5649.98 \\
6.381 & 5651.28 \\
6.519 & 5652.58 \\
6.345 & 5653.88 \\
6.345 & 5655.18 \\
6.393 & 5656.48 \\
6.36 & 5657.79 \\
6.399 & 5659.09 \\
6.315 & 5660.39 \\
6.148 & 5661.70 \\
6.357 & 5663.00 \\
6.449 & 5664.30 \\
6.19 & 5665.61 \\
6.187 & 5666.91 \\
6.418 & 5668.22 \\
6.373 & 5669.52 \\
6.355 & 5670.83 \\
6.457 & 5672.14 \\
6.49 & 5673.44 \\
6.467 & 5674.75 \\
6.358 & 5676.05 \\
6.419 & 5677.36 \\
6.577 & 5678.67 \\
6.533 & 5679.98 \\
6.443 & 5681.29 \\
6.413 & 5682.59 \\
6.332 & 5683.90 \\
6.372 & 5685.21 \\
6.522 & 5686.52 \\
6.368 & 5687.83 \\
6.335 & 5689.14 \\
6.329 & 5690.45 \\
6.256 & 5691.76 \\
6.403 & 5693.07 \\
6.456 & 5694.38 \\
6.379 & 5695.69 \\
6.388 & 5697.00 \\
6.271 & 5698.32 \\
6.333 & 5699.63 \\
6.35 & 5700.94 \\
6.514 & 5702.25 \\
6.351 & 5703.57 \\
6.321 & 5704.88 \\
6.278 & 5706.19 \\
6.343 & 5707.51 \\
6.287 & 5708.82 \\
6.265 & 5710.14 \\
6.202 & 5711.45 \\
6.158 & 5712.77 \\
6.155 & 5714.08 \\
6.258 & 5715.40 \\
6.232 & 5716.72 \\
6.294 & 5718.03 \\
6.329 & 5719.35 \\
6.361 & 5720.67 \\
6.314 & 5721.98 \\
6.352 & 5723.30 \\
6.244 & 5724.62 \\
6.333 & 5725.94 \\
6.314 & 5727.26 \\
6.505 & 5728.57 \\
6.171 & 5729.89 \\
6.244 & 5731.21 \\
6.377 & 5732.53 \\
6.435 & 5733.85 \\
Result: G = 28.1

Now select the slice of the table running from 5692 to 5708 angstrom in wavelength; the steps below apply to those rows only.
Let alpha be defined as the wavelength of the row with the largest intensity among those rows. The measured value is 5702.25 angstrom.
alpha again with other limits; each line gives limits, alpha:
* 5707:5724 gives 5720.67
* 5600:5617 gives 5616.25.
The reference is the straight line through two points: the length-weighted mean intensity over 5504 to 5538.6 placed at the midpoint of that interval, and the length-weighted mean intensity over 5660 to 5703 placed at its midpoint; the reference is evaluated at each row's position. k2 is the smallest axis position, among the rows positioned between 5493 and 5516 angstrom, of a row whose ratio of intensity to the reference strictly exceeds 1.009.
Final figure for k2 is 5496.00 angstrom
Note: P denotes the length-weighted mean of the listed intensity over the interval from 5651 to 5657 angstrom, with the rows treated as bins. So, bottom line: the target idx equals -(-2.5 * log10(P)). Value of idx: 2.02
